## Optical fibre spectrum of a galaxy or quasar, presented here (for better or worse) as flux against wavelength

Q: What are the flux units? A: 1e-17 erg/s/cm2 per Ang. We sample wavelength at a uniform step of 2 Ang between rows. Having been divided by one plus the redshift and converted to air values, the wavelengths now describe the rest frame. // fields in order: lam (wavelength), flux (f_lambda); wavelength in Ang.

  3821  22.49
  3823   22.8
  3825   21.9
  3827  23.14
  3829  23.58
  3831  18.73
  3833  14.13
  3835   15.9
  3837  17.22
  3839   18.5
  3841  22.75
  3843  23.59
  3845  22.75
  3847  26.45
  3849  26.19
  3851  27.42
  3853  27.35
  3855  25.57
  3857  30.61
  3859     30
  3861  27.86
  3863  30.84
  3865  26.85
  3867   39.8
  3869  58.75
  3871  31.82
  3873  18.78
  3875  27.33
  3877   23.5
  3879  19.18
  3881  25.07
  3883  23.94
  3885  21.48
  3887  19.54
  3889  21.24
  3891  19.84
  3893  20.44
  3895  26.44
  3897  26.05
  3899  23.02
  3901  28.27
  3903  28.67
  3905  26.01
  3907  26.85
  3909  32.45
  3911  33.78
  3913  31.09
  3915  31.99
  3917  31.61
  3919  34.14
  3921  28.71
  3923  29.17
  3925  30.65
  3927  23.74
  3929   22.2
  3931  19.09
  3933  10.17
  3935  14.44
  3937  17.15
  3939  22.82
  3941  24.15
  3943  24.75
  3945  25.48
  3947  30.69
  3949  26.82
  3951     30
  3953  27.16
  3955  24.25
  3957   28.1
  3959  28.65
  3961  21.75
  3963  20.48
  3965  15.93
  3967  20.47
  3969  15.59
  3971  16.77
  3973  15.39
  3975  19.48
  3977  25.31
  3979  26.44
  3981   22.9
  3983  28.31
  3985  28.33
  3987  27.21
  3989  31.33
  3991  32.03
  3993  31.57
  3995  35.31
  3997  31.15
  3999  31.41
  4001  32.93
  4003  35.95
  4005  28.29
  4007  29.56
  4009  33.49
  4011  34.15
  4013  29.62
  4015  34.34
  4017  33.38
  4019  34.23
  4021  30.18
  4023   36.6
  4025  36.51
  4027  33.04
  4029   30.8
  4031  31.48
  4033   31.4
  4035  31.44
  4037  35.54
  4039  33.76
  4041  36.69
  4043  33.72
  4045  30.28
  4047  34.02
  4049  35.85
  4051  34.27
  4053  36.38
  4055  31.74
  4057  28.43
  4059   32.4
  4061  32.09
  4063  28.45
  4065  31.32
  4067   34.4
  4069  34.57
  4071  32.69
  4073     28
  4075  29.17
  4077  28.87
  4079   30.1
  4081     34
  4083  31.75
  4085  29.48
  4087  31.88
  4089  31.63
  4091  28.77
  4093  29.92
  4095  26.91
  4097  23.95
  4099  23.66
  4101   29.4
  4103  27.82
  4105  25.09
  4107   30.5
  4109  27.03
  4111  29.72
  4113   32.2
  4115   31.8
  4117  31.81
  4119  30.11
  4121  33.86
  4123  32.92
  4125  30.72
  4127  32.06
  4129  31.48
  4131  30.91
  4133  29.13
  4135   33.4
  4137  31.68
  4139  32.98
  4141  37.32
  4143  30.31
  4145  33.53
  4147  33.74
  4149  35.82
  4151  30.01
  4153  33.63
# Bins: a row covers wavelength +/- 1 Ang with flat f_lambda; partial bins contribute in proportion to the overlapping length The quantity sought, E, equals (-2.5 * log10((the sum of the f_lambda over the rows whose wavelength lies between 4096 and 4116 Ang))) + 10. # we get 3.878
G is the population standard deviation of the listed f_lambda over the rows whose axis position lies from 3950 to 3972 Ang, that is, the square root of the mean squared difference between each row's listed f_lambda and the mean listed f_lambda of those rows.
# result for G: 5.1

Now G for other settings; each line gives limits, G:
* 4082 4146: 2.9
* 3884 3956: 5.4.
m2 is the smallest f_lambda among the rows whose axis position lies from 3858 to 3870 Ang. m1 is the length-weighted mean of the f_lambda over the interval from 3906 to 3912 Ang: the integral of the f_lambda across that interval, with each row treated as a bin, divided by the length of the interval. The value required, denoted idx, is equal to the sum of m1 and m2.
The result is 57.9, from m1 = 31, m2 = 26.85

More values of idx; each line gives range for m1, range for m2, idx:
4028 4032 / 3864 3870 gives 58.0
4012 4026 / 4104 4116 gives 58.6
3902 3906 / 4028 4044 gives 58.1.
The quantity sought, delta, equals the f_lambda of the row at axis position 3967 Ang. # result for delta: 20.47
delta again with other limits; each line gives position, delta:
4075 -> 29.17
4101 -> 29.4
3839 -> 18.5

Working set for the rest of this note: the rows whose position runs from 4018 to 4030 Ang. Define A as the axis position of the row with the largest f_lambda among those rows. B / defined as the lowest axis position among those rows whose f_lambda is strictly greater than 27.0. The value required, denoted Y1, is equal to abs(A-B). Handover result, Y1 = 4 Ang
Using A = 4023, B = 4019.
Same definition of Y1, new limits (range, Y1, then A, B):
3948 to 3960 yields 0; 3951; 3951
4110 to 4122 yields 10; 4121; 4111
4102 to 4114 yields 10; 4113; 4103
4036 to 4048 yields 4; 4041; 4037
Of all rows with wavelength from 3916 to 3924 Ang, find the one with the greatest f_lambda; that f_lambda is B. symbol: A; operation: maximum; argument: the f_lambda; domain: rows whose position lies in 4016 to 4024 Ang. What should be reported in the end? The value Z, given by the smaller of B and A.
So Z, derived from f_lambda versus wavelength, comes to 34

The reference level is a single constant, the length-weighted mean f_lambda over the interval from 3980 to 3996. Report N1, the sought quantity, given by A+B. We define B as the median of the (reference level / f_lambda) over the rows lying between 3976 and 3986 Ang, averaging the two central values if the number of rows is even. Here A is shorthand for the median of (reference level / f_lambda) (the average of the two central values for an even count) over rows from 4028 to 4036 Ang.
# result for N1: 2.1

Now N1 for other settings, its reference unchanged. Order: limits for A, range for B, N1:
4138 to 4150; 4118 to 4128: 1.8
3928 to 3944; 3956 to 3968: 2.8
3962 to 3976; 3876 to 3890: 3.1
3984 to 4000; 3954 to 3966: 2.2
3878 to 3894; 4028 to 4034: 2.4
